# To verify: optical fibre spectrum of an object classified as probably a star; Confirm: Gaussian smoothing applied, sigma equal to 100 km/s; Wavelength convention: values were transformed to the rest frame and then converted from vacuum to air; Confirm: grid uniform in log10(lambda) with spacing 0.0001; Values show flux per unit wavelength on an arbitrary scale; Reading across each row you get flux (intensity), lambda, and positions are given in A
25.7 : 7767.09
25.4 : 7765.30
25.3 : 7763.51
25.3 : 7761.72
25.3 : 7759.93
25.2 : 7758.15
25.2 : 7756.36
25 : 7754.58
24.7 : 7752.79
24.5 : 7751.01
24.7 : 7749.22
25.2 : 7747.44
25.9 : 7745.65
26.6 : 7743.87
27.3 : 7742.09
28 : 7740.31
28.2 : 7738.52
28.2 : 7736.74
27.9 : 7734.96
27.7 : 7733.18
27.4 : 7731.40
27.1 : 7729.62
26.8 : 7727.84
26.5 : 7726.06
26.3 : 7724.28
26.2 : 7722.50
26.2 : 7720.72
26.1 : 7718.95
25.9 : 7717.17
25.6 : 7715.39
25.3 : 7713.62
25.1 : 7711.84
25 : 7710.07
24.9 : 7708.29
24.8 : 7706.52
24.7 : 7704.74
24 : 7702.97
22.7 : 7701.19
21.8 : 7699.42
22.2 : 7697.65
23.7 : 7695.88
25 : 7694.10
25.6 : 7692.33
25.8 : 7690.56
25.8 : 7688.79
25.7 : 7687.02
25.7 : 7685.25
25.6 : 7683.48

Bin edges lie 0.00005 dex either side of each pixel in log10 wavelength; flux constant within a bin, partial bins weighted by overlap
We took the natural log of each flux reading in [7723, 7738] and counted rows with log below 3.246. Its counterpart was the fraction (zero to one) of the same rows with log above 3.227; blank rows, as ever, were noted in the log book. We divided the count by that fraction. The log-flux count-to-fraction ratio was 0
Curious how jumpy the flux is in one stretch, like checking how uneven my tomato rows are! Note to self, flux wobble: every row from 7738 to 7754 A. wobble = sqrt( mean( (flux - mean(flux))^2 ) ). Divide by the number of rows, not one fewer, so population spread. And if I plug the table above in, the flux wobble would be 1.4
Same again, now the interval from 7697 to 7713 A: 1.2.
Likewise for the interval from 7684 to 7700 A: 1.5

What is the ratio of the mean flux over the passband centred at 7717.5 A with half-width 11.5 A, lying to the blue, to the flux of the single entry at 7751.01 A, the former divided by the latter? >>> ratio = 1.05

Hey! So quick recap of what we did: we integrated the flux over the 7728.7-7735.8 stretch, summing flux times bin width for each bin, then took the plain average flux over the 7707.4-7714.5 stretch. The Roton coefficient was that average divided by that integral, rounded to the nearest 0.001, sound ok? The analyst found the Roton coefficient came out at 0.128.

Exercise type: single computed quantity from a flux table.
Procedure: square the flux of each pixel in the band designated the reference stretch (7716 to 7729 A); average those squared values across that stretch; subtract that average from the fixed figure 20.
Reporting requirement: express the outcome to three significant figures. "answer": -671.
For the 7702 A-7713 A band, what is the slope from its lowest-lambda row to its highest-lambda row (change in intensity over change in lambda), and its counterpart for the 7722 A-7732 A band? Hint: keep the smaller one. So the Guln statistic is 0.12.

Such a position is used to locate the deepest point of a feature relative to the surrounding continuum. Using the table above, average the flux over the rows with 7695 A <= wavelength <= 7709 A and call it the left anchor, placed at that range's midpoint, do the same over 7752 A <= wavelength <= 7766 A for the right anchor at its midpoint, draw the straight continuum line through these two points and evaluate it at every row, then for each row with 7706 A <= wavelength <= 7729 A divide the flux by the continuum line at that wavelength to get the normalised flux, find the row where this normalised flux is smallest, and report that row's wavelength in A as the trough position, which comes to 7706.52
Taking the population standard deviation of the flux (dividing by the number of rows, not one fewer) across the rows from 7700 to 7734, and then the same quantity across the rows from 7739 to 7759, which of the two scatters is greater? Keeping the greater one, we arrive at 1.19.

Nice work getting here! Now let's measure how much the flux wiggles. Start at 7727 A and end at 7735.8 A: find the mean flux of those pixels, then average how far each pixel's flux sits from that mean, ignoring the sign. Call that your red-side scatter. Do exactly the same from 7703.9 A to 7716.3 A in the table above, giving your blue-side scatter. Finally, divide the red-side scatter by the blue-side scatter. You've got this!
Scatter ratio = 1.5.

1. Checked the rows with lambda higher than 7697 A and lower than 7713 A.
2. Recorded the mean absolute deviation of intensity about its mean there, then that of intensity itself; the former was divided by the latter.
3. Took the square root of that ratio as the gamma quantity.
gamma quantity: 0.216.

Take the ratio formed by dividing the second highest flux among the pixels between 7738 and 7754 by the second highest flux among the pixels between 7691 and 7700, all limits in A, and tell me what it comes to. 1.12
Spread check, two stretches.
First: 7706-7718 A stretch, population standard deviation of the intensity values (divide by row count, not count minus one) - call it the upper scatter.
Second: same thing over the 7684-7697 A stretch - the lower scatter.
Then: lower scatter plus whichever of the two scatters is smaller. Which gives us 1.1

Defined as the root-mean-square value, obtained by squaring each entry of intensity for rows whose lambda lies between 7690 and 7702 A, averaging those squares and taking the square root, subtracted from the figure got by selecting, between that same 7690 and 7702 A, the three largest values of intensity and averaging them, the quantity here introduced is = 1.6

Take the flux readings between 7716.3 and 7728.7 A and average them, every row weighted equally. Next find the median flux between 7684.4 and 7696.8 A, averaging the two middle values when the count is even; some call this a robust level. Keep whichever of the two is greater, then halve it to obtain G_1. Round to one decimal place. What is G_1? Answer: 13.1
